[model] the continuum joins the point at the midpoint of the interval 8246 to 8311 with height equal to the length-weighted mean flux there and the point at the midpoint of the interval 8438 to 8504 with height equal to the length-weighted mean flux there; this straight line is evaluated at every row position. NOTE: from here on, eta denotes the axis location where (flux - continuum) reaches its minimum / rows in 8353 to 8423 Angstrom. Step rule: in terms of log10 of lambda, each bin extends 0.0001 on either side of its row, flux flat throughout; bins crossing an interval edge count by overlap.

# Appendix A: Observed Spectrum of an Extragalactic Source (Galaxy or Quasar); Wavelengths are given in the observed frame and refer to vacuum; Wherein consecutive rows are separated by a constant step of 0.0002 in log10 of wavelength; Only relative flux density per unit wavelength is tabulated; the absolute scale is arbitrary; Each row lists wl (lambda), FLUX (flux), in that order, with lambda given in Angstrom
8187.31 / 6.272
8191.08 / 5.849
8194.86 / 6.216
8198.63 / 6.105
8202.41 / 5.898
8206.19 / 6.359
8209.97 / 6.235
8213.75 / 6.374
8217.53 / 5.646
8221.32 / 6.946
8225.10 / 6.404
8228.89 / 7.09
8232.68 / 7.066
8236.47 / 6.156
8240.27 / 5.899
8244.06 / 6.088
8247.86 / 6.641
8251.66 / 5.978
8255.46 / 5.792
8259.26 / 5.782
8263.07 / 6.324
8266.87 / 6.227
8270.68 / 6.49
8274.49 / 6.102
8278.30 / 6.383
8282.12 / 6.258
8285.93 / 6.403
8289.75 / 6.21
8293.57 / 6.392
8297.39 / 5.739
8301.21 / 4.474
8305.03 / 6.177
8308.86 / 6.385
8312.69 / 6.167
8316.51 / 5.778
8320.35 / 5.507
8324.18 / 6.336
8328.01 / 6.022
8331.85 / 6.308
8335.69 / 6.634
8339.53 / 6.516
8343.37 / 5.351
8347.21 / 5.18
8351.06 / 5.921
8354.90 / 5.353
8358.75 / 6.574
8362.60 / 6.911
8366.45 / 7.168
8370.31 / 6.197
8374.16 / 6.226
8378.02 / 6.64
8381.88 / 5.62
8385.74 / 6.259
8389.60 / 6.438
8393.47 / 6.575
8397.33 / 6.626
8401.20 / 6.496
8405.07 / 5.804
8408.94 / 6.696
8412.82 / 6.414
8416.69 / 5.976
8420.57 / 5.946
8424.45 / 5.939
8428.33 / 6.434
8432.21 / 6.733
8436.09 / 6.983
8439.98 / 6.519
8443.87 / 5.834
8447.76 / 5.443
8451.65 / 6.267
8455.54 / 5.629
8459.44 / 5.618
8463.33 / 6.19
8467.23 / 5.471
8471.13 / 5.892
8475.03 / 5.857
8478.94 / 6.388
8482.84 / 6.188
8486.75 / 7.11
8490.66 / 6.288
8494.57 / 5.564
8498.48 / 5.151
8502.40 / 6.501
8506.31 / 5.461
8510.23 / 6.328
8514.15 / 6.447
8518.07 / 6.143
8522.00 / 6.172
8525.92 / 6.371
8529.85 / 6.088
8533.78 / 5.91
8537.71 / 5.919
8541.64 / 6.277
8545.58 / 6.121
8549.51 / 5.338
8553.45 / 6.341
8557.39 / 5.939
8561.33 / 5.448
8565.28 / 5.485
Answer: 8354.90 Angstrom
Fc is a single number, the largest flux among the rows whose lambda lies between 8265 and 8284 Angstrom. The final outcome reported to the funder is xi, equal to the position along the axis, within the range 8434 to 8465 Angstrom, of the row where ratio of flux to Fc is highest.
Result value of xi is 8436.09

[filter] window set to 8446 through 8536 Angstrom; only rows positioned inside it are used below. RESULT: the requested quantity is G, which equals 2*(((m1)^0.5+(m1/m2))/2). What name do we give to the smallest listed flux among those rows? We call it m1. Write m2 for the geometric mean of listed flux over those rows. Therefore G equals 3.13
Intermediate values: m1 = 5.151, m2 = 6.00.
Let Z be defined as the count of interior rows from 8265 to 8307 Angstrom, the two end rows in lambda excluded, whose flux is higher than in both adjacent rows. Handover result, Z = 4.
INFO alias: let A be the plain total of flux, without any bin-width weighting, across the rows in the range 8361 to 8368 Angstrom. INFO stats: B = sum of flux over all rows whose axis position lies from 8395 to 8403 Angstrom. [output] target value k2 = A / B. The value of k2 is 1.073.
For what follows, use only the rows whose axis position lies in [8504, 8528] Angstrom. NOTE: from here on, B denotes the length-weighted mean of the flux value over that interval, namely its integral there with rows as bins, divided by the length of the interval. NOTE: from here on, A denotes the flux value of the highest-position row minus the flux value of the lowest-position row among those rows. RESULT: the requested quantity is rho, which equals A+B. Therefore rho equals 7.1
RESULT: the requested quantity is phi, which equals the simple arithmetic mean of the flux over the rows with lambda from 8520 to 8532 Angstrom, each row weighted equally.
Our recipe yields 6.21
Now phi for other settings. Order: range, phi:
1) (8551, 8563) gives 5.91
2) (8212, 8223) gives 6.32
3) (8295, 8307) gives 5.46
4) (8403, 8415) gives 6.30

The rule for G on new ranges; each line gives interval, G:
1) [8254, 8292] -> 3.34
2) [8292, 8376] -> 2.86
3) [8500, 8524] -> 3.22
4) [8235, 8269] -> 3.35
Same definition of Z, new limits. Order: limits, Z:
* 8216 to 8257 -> 3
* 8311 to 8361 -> 3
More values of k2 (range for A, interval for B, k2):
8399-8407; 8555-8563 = 1.080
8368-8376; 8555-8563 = 1.091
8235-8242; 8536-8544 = 0.988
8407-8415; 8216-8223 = 1.041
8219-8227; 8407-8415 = 1.018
